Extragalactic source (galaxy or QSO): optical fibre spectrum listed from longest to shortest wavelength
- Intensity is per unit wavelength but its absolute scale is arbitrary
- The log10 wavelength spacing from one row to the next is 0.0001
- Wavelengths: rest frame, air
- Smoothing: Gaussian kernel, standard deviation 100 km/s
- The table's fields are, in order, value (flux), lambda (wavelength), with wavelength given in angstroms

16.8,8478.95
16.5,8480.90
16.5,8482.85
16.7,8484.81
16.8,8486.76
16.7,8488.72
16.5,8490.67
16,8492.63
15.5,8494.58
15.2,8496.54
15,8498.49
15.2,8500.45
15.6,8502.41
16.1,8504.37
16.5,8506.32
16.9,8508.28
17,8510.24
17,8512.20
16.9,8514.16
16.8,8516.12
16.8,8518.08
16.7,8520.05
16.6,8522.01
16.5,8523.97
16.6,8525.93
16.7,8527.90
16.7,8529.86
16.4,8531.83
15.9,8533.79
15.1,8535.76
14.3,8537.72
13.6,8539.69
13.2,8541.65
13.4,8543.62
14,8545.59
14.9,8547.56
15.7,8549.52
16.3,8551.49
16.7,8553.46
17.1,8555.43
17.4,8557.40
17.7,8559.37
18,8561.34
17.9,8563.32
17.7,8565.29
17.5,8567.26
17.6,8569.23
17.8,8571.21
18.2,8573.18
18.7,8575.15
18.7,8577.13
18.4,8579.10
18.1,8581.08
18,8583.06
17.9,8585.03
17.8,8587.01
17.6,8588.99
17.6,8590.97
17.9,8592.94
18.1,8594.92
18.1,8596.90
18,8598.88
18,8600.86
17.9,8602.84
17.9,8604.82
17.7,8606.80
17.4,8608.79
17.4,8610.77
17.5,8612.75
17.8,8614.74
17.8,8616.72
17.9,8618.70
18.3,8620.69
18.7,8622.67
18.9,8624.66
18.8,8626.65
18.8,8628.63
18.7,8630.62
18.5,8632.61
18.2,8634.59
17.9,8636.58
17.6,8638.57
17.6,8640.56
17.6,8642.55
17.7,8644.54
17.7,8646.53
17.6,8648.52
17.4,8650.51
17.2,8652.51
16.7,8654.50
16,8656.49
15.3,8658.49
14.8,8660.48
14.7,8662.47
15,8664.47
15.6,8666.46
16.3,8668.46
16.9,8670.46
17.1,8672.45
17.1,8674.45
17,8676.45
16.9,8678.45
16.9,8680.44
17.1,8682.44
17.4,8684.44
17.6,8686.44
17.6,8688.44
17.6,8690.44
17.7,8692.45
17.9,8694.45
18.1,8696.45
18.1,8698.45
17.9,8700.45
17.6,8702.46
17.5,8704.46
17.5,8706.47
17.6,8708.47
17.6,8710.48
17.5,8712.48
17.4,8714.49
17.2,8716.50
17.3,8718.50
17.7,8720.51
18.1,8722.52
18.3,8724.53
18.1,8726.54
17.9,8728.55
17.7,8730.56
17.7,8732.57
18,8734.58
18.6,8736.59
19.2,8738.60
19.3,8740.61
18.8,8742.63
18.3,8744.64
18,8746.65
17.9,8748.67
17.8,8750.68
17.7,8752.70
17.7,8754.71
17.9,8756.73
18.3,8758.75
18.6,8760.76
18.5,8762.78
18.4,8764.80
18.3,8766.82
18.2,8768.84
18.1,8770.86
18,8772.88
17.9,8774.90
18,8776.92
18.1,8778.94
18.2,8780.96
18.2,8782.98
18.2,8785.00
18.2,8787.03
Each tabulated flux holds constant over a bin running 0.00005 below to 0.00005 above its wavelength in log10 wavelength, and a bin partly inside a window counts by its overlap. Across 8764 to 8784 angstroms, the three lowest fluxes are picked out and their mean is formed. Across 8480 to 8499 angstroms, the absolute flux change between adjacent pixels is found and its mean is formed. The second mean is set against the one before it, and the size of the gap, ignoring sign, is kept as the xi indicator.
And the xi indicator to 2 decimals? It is 17.73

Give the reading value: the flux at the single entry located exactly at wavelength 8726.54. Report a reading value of 18.1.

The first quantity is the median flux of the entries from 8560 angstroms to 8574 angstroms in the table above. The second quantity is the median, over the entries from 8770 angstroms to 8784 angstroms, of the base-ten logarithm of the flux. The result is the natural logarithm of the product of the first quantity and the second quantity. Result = 3.11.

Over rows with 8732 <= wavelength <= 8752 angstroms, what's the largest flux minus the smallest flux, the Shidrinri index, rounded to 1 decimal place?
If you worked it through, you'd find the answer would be 1.6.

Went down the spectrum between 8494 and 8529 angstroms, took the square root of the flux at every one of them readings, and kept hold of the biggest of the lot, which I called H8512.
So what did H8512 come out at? 4.12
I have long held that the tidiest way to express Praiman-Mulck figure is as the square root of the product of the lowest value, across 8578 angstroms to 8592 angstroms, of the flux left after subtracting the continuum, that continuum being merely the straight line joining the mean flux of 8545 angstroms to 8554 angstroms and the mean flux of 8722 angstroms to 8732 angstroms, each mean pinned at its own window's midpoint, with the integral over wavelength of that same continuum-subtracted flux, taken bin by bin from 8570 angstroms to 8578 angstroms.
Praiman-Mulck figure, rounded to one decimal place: 5.4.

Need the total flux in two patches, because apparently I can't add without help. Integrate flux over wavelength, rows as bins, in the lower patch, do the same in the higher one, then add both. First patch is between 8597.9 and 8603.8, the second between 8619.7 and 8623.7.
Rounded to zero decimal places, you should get 180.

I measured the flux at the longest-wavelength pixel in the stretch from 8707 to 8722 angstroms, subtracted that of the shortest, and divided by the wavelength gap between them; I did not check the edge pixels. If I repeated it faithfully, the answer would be 0.01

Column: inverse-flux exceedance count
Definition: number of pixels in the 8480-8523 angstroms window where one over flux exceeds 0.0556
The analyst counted 22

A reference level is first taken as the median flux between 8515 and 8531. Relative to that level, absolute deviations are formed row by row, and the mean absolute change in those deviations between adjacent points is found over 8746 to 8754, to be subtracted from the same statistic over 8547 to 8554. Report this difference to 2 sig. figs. 0.50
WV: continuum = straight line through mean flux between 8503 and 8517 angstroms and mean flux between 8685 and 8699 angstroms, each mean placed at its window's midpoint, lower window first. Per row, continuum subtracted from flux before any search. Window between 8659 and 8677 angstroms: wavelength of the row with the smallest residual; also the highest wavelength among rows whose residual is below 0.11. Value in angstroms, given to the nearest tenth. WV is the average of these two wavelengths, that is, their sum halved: 8669.5 angstroms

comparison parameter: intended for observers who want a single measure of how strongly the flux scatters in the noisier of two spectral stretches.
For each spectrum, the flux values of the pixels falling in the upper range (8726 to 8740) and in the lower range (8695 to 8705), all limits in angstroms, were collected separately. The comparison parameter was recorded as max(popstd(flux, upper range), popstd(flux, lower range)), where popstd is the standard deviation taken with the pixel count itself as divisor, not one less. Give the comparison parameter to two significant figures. 0.51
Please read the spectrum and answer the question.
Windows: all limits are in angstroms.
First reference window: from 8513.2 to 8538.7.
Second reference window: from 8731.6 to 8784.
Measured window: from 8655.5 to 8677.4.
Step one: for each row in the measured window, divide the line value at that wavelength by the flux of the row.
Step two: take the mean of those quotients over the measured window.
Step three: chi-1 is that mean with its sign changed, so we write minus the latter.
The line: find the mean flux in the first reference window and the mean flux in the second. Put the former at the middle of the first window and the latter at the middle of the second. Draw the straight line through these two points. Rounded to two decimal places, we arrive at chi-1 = -1.10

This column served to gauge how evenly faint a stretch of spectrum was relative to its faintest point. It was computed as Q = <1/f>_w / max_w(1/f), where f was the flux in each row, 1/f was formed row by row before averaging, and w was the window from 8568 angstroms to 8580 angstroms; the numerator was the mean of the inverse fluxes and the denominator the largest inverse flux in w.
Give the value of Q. 0.97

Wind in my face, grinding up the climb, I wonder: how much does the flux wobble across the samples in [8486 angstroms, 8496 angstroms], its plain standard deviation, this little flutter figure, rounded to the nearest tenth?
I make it 0.5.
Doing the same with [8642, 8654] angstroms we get 0.2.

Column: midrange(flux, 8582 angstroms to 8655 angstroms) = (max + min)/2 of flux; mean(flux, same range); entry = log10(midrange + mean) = 1.55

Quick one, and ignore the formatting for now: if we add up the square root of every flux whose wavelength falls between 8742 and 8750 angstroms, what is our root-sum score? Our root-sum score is 17.1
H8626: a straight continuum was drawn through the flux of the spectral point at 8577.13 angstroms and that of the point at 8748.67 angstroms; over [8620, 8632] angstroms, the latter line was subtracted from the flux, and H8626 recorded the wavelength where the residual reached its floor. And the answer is 8620.69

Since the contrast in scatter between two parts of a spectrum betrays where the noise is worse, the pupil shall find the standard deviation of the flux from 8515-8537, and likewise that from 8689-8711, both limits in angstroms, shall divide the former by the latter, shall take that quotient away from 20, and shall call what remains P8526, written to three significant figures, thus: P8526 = 17.7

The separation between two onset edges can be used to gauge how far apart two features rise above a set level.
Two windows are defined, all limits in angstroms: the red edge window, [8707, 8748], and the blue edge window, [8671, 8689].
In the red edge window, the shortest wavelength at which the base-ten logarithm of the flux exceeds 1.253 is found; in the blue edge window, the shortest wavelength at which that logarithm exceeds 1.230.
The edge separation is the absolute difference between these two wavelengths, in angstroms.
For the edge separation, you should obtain 50.1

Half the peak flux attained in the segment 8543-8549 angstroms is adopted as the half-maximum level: 7.45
